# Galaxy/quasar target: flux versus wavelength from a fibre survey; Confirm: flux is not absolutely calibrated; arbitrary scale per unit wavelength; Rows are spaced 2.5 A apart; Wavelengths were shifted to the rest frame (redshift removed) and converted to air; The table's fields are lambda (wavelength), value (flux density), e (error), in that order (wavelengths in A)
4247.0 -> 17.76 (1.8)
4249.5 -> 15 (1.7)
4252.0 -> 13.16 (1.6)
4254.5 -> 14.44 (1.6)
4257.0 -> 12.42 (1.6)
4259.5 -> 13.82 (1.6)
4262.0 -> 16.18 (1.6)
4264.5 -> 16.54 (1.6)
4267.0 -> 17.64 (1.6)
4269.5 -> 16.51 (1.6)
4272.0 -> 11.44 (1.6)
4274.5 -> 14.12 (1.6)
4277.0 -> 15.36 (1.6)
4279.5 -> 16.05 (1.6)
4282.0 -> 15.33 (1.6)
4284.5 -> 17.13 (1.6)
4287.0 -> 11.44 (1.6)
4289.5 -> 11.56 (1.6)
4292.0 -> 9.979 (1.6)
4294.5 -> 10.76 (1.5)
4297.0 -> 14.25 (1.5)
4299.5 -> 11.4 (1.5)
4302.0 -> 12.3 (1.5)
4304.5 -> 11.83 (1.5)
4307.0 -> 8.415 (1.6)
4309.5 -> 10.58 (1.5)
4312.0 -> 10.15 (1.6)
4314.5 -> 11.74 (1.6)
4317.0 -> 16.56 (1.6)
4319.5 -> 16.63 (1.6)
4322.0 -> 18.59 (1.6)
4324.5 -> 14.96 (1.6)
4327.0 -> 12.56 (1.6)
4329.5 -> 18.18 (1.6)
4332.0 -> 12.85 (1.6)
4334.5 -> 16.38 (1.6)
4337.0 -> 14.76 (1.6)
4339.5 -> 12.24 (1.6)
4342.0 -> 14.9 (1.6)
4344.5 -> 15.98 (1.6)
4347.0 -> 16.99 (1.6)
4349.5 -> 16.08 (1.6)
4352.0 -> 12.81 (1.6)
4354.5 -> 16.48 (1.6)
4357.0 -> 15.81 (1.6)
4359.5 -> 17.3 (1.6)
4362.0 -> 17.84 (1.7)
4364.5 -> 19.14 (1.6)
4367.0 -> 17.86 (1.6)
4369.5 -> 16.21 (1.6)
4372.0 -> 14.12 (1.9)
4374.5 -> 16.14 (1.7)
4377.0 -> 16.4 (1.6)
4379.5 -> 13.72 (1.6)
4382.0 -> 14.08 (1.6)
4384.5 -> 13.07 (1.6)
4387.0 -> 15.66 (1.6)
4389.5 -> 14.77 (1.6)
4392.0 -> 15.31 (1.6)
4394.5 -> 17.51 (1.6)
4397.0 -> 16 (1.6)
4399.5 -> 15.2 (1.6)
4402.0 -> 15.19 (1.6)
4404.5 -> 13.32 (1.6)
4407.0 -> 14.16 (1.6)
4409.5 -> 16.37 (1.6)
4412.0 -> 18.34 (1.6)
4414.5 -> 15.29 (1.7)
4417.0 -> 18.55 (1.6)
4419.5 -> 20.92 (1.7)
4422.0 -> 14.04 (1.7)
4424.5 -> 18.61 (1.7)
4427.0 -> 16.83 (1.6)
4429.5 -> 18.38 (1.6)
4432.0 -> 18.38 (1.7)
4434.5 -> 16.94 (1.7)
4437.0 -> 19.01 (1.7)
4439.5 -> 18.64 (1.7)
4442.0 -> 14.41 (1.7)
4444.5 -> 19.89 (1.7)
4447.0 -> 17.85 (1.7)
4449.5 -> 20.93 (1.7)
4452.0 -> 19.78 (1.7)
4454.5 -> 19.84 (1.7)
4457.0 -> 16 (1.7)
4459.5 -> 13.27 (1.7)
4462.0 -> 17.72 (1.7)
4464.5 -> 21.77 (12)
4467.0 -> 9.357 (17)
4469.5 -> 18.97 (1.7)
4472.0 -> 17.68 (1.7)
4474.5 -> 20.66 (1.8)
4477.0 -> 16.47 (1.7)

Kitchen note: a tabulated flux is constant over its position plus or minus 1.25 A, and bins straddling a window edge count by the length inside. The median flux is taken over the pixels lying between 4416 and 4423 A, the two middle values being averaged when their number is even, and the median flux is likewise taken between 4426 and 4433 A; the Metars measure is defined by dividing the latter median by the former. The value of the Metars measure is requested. 0.99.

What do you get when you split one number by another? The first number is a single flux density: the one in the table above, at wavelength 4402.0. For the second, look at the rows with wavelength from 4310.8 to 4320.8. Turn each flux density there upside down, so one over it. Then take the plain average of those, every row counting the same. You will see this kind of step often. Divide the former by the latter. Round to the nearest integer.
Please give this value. 200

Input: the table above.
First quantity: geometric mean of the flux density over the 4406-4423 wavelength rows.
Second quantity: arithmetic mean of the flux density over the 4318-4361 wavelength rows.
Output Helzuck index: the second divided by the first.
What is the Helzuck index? 0.93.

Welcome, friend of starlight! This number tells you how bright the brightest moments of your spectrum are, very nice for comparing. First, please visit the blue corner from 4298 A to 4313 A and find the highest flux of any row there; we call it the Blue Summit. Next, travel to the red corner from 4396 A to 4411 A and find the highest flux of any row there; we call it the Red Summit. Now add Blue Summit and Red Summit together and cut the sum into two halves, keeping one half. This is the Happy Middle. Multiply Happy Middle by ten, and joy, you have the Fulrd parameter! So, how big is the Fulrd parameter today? 143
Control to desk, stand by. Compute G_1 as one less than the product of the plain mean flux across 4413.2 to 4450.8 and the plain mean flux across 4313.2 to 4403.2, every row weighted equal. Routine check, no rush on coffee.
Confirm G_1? 278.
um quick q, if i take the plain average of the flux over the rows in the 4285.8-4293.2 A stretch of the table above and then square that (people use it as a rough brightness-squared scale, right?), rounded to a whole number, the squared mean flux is 121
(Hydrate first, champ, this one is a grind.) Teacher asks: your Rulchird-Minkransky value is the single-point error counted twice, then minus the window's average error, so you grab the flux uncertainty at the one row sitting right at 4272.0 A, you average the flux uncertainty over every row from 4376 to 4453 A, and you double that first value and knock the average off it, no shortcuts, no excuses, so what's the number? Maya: 1.56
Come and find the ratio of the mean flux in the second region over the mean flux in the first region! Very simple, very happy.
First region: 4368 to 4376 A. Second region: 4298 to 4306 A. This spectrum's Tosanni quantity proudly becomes 0.76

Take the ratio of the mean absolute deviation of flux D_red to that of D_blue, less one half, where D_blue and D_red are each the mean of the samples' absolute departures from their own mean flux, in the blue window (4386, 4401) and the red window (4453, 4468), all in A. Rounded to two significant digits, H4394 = 4.6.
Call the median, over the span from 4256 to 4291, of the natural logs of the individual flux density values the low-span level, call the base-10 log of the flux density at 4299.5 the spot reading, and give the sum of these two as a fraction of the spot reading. 3.6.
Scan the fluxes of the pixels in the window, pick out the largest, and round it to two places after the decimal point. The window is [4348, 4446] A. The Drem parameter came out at 20.92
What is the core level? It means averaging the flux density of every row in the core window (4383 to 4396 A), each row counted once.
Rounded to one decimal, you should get 15.3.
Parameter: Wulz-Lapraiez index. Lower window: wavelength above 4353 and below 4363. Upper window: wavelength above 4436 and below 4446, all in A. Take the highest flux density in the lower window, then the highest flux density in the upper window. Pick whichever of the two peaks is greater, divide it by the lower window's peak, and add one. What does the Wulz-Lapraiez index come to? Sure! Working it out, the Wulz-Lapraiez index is 2.11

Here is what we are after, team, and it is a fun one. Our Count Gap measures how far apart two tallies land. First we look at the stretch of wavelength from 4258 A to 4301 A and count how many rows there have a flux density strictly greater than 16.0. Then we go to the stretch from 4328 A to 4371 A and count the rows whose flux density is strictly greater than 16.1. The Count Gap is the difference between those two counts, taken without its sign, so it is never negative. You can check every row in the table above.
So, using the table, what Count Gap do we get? 3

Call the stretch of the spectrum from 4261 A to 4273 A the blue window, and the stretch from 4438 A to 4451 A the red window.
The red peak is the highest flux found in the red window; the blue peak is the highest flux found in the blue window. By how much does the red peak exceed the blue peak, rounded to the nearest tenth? 3.3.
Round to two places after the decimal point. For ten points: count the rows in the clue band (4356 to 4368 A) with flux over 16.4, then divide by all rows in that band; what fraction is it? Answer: 0.80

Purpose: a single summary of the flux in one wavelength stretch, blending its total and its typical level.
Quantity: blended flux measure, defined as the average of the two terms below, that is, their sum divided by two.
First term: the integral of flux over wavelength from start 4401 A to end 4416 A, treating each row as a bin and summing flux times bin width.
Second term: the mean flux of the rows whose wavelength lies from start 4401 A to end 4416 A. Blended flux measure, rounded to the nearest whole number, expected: 124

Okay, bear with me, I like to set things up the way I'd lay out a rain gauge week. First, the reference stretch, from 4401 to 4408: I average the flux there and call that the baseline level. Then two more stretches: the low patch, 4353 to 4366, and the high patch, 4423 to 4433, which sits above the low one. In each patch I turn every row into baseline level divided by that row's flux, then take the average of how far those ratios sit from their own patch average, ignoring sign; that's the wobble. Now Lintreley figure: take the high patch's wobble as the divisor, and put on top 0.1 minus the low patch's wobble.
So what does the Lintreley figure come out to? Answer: 2.0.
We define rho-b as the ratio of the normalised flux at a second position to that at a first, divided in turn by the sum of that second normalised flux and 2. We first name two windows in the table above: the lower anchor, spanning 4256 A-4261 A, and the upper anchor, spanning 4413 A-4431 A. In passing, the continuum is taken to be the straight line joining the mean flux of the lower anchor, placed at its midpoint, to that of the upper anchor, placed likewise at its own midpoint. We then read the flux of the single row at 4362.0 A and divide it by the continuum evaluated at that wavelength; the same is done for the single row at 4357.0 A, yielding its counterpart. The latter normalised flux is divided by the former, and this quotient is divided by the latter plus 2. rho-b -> 0.30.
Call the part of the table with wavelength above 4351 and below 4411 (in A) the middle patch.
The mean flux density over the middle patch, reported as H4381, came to 15.6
